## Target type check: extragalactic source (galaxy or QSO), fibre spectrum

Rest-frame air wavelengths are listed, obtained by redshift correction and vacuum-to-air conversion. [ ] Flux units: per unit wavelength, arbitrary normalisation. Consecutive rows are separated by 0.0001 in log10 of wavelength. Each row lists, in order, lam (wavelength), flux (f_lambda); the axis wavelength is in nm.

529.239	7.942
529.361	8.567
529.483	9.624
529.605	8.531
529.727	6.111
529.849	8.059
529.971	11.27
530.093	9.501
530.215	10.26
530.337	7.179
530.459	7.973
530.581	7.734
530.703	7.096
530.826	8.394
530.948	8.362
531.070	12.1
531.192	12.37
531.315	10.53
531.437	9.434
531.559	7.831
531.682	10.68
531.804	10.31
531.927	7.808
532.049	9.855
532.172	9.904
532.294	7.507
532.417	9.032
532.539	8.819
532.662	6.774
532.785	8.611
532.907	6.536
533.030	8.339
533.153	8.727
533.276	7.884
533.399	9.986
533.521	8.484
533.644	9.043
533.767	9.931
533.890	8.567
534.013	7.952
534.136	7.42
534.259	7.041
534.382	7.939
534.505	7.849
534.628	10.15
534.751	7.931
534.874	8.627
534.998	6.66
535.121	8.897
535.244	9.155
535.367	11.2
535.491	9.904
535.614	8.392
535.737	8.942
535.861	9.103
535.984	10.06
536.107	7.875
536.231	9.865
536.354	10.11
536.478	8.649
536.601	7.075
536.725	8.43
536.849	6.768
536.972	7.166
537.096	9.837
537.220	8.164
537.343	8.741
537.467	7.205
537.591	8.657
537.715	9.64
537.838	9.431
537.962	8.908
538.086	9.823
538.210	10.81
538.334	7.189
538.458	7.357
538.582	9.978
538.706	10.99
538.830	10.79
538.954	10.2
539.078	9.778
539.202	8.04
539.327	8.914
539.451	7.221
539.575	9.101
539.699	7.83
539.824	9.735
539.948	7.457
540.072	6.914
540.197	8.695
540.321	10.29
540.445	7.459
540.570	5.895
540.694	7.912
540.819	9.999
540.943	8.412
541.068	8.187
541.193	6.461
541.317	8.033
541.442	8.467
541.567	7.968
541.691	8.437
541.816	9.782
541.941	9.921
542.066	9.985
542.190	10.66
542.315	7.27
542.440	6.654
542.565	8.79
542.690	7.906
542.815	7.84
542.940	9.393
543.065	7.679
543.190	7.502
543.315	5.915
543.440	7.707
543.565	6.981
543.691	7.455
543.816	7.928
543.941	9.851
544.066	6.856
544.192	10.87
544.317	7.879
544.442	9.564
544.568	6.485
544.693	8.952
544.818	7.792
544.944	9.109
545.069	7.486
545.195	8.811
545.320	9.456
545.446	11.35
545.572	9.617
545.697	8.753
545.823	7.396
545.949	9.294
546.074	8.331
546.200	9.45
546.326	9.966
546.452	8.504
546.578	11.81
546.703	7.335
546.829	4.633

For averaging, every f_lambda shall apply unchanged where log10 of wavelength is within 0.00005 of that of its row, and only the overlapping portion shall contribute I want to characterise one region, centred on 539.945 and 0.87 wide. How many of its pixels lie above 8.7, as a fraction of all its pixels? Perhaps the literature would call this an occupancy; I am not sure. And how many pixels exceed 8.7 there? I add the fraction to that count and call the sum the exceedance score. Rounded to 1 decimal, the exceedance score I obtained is 3.4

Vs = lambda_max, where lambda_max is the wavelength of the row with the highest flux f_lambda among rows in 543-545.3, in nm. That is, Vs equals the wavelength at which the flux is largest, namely 544.192 nm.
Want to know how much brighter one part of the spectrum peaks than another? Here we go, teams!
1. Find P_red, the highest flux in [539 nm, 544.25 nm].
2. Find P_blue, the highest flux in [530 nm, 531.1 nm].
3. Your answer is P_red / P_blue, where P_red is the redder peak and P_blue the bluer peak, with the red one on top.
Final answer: 0.90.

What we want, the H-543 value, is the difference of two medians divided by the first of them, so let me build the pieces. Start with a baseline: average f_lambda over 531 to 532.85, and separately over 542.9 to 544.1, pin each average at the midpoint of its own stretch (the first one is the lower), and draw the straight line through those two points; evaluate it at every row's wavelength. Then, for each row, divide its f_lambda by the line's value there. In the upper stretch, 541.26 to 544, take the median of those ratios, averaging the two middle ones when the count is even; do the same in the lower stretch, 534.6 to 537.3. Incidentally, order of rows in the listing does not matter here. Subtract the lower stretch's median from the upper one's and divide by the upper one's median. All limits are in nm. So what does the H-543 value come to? 0.01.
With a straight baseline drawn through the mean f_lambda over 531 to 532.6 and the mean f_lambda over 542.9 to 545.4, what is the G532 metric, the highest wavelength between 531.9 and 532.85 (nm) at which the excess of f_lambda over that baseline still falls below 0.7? 532.785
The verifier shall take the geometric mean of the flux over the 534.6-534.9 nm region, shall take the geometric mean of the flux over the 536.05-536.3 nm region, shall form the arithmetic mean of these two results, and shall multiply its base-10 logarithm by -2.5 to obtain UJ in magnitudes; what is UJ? -2.37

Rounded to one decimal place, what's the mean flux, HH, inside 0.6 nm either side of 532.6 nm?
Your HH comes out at 8.4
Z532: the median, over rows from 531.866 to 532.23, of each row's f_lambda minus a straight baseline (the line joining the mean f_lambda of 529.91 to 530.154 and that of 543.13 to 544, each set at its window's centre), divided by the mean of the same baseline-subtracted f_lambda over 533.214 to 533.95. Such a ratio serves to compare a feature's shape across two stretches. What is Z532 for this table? 0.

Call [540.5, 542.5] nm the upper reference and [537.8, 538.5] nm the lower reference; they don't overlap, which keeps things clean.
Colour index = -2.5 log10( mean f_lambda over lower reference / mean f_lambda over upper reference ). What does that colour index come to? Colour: -0.07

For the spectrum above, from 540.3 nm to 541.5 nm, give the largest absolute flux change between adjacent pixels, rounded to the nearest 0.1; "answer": 2.8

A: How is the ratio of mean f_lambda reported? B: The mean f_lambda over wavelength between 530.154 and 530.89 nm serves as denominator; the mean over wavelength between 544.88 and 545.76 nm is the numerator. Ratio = 1.14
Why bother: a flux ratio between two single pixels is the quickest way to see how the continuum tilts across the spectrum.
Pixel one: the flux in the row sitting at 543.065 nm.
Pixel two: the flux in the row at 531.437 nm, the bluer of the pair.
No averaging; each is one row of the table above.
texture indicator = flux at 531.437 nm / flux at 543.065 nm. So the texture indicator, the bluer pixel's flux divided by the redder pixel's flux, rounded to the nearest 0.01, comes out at 1.23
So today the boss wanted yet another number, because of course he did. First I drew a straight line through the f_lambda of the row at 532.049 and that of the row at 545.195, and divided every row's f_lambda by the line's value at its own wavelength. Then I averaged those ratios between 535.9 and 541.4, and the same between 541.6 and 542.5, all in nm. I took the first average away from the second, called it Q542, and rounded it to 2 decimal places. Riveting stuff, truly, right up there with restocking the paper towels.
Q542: 0.06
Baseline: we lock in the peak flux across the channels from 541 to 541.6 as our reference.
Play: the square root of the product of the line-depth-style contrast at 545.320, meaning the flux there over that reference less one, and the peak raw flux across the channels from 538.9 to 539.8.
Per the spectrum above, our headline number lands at 1.1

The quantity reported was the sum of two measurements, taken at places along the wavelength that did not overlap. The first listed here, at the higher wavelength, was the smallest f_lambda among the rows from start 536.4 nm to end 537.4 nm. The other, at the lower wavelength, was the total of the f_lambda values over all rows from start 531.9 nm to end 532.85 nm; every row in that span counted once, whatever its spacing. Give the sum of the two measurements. 75.1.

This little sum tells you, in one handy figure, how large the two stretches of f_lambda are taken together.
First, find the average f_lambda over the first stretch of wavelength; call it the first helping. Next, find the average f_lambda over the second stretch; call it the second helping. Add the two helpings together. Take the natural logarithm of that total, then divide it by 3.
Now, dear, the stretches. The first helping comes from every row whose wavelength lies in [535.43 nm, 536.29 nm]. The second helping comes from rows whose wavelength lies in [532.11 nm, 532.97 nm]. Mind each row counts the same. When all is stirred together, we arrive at 0.951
